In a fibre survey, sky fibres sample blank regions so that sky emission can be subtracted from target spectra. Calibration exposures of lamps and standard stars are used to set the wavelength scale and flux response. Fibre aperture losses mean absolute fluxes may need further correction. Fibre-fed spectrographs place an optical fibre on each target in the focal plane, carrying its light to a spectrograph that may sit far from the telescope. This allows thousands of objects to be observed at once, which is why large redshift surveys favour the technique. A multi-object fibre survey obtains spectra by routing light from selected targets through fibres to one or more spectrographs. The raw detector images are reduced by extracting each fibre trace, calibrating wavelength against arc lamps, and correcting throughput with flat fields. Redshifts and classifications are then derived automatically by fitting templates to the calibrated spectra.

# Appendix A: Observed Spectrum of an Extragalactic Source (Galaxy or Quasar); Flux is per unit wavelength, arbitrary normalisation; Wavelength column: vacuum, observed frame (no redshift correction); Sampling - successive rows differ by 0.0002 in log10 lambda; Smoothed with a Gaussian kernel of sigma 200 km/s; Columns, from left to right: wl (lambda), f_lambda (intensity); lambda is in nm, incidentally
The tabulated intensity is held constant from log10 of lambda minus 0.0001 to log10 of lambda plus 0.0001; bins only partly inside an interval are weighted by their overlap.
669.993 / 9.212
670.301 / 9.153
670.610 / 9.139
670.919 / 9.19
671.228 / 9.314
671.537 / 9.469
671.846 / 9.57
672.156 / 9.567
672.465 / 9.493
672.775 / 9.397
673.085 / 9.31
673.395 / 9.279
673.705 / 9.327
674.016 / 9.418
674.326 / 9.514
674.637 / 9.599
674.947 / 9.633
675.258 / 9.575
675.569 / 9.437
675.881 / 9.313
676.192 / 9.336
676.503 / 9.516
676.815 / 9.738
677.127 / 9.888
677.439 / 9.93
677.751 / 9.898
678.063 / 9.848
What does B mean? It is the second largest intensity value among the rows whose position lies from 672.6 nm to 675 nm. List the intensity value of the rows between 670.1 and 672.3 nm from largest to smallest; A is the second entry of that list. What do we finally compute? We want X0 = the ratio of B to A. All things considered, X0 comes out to 1.00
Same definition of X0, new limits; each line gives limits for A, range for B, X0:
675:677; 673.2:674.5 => 0.98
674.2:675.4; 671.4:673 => 1.00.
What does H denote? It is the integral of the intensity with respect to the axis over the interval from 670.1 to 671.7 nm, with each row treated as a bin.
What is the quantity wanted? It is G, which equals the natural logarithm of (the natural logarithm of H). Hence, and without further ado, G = 0.99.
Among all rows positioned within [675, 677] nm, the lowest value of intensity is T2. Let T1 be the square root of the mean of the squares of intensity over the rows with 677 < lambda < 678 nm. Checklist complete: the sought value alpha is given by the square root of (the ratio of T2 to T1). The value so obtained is 0.97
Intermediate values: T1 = 9.91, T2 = 9.313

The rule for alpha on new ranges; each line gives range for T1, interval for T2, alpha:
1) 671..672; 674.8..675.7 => 1.00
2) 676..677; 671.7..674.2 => 0.99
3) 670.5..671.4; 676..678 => 1.01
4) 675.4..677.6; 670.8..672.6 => 0.98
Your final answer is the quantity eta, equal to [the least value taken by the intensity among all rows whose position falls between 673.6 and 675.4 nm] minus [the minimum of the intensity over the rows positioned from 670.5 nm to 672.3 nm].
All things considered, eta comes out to 0.19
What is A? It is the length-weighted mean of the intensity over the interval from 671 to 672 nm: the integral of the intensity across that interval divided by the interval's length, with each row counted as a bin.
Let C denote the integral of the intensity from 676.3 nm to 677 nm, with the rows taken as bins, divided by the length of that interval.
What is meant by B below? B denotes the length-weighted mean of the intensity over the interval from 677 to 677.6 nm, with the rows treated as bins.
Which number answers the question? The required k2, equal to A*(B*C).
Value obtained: 899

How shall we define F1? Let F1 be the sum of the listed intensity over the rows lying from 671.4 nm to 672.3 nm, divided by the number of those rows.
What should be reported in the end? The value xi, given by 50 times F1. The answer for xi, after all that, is 477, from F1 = 9.54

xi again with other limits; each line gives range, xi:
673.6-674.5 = 471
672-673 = 474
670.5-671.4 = 461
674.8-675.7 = 477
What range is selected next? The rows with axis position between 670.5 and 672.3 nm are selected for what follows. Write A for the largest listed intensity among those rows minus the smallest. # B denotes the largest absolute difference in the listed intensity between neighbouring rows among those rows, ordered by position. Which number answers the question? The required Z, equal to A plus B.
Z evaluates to 0.59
